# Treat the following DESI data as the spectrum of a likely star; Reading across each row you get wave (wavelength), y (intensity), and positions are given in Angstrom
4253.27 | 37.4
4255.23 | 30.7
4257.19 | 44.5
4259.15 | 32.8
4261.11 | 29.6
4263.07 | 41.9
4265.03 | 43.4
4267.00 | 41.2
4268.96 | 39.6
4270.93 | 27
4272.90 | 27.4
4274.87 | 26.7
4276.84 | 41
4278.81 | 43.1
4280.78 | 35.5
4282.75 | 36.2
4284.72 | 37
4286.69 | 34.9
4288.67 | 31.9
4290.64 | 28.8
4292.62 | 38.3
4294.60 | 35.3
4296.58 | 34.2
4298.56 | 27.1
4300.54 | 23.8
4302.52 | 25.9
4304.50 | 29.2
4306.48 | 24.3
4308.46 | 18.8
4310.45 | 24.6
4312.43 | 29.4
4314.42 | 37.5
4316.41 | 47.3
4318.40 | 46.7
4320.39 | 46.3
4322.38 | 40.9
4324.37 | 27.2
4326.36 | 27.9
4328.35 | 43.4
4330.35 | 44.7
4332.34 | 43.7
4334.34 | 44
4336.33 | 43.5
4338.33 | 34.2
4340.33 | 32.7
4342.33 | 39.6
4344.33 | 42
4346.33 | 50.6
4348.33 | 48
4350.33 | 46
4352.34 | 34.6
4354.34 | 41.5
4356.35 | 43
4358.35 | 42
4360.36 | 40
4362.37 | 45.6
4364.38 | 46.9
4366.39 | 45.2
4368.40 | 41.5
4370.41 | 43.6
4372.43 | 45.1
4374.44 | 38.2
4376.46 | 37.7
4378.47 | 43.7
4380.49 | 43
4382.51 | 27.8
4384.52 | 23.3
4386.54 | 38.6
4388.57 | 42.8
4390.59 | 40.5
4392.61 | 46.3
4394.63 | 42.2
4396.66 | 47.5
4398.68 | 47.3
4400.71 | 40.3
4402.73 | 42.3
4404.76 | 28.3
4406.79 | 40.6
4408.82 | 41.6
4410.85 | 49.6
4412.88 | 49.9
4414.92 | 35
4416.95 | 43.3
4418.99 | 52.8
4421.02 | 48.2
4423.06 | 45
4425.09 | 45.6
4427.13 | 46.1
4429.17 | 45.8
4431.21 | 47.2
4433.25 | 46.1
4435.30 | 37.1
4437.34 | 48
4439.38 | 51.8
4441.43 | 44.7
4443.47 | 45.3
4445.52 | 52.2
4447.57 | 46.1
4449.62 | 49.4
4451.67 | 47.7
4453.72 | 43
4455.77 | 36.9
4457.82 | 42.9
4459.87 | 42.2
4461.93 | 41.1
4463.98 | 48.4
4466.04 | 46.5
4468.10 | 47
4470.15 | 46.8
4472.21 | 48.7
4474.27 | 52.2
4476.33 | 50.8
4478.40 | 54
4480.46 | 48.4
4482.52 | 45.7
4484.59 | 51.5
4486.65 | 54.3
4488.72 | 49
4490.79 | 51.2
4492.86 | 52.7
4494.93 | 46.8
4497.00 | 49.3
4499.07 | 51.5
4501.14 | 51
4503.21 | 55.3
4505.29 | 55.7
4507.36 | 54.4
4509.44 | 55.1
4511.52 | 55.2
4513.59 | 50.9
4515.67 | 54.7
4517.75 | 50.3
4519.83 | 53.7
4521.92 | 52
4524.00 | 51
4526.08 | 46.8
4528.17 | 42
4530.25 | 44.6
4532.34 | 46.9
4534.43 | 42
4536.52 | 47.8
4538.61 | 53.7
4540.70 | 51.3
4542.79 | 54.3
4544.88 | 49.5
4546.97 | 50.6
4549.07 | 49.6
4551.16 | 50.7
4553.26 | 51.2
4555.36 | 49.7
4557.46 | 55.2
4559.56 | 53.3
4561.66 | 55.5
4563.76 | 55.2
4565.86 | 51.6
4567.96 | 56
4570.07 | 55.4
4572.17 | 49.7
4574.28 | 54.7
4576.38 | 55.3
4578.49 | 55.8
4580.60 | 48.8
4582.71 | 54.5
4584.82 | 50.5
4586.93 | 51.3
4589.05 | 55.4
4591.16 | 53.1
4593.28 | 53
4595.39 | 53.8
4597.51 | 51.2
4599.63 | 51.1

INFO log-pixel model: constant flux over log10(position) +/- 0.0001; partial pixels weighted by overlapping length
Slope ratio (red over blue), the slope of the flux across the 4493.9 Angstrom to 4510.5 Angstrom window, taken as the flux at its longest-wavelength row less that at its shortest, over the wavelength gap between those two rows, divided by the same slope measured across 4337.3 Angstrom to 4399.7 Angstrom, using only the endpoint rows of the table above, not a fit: 2.6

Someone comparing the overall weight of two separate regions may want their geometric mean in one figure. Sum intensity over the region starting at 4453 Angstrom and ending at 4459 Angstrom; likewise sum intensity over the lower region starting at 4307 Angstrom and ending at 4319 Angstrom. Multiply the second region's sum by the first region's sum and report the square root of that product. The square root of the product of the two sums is 158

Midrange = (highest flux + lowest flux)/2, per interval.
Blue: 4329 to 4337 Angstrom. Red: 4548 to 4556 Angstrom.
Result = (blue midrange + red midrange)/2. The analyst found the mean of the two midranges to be 47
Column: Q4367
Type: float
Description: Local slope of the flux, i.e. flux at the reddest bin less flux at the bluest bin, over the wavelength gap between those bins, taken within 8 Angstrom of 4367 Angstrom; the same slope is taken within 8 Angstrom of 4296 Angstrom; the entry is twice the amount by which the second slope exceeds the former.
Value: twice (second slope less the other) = -0.6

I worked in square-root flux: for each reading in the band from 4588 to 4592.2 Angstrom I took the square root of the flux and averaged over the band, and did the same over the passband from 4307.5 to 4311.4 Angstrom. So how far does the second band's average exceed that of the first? -2.7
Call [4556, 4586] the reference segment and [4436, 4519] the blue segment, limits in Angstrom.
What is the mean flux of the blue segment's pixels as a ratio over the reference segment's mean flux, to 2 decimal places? 0.92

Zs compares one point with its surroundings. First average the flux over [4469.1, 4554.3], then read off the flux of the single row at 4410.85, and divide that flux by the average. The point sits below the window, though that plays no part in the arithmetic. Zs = 0.98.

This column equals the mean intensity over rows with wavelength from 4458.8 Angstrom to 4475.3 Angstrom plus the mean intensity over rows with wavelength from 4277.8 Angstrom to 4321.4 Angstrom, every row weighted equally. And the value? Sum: 80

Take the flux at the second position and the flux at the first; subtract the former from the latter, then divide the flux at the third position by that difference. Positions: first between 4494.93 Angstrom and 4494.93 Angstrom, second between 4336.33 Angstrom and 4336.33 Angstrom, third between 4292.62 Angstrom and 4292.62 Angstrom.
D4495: 12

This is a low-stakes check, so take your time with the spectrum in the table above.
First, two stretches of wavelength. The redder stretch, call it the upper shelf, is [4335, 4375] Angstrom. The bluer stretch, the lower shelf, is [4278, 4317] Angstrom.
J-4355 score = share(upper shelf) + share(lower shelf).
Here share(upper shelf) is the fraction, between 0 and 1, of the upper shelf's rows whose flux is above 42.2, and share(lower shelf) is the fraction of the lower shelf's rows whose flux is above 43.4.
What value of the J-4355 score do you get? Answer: 0.55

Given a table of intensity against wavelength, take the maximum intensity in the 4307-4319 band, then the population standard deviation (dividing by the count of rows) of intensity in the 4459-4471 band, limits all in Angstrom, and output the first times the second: 127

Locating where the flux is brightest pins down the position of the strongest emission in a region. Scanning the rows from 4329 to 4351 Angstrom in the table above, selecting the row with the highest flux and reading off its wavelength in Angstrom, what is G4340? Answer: 4346.33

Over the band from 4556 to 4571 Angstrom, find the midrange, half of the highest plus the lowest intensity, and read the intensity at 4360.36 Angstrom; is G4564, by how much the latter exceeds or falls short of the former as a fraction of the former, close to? -0.3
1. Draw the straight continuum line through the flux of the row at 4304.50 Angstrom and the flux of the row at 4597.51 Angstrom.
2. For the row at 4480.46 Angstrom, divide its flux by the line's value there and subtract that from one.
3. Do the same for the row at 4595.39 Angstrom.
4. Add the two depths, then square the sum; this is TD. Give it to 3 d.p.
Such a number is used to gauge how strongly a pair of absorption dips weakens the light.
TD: 0.038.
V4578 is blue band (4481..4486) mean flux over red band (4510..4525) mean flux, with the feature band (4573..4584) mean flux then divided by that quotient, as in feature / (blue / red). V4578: 58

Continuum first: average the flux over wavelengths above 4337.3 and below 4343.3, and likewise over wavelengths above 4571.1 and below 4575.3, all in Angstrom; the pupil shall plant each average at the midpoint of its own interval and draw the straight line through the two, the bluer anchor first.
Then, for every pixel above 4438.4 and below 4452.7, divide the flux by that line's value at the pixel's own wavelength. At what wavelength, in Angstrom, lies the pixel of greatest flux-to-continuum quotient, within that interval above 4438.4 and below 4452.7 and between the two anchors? 4439.38 Angstrom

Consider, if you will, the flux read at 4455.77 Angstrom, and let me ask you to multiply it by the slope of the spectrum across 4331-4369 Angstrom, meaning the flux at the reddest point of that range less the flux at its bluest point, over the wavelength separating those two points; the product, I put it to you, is -2.3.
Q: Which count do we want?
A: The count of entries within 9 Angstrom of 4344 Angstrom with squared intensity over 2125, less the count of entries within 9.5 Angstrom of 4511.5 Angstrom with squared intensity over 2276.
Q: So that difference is -7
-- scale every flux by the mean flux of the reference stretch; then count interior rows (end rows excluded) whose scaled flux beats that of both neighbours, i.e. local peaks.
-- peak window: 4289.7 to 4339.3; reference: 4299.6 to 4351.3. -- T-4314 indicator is 5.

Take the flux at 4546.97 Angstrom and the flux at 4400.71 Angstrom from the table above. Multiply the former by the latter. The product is 2039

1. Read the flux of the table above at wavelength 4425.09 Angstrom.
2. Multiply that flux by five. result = 228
